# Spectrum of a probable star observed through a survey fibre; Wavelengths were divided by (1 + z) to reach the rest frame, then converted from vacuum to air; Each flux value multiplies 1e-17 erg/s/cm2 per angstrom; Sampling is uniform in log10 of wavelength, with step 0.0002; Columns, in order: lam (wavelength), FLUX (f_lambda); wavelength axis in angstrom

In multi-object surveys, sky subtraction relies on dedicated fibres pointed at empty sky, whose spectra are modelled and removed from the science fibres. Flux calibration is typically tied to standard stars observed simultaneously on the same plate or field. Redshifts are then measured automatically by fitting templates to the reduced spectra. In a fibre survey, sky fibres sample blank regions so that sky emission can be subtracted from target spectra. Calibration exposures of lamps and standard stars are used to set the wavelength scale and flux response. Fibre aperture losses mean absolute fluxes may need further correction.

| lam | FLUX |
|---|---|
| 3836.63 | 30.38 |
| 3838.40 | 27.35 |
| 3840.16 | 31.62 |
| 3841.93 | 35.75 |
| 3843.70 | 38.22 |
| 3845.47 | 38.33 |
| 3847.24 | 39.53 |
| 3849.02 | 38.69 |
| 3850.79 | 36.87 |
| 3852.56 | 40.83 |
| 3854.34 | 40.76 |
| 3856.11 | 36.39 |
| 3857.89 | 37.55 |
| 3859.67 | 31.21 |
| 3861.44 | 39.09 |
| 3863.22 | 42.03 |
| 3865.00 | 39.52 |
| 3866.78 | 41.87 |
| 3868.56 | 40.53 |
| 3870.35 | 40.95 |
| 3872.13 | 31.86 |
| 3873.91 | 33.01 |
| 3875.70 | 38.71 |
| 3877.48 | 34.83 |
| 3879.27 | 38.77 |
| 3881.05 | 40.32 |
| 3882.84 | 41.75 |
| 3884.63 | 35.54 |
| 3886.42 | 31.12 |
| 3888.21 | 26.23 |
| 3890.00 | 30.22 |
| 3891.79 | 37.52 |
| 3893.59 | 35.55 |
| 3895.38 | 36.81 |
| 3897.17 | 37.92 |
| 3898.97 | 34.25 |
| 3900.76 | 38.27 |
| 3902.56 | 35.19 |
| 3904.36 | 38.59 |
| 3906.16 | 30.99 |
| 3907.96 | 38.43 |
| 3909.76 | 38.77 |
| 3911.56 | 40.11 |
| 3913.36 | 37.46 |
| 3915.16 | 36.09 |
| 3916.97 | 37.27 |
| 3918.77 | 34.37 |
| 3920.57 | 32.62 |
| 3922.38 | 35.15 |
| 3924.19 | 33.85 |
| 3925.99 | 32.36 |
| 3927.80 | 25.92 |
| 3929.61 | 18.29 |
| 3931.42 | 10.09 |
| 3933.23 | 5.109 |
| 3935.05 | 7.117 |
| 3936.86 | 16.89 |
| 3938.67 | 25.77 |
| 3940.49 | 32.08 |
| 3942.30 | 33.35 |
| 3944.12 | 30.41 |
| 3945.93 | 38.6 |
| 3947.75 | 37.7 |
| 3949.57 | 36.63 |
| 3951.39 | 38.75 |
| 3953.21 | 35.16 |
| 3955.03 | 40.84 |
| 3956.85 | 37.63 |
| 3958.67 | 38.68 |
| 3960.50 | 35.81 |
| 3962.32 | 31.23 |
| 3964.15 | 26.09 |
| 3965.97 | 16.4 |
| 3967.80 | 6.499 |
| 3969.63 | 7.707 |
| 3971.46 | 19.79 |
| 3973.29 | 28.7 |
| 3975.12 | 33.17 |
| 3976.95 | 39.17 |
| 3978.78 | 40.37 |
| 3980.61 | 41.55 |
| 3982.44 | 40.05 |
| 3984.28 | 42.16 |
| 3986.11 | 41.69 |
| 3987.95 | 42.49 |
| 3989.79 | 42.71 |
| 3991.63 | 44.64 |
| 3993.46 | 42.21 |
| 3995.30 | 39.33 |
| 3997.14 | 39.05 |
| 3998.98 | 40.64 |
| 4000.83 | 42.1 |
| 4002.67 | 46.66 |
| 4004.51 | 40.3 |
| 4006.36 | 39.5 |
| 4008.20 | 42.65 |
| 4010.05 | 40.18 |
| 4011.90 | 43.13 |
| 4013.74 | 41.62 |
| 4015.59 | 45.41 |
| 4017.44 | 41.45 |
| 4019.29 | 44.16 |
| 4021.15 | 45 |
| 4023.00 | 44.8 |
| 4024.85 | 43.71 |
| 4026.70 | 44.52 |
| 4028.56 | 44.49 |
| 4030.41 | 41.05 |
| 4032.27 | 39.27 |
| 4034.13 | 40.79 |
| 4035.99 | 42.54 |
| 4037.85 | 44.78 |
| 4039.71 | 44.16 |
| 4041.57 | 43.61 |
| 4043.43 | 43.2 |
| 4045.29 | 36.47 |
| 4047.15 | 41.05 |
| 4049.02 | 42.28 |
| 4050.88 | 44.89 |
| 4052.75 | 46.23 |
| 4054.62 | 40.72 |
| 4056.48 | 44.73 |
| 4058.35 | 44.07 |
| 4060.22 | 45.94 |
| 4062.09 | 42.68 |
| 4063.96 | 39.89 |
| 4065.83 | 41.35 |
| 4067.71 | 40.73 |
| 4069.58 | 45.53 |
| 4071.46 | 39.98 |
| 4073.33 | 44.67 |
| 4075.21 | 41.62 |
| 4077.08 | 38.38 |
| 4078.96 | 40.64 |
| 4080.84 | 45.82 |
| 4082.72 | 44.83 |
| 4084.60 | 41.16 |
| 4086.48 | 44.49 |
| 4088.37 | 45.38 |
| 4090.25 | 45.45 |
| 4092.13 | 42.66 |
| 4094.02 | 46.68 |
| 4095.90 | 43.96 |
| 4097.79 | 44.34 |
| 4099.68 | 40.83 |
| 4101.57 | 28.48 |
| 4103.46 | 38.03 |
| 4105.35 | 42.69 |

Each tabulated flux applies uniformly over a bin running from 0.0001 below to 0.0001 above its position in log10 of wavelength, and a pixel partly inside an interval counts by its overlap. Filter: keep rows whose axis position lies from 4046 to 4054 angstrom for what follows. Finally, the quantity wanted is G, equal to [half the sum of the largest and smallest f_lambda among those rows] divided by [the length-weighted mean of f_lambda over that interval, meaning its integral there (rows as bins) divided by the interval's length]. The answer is 1.01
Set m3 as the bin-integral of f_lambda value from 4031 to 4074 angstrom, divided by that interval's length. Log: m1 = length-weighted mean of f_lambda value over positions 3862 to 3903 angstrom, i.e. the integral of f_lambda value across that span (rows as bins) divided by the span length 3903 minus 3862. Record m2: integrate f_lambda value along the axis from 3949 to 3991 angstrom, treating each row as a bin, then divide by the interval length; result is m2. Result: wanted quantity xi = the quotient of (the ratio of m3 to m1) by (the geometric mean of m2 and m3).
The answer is 0.0309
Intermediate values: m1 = 37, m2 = 33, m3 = 42.6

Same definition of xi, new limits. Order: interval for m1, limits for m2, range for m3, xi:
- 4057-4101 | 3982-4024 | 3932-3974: 0.0186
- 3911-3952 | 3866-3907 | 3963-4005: 0.0336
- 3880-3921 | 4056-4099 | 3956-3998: 0.0246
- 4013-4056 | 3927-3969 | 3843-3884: 0.0277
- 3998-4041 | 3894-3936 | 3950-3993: 0.0244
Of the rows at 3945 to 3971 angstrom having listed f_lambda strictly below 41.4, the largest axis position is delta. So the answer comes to 3969.63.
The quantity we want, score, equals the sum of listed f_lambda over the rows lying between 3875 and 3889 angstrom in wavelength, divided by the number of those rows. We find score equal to 36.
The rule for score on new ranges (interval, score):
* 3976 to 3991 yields 41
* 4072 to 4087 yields 43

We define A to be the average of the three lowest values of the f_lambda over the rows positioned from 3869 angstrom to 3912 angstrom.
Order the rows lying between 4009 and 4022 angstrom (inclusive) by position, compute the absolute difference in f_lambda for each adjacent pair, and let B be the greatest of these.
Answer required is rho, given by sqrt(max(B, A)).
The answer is 5.4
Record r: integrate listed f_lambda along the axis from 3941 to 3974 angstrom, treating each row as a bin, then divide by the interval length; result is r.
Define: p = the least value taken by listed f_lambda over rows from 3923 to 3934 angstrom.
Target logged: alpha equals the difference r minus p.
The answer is 25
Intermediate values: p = 5.109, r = 30.0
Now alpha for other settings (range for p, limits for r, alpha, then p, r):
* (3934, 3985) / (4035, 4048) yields 36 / 6.499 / 42.3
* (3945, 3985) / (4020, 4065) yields 36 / 6.499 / 43.0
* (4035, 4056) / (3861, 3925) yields 0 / 36.47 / 36.5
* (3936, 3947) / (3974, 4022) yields 25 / 16.89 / 41.5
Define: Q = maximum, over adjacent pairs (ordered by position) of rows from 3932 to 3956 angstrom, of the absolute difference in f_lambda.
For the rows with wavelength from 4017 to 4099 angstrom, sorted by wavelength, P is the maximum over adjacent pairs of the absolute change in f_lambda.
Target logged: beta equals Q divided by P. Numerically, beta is 1.45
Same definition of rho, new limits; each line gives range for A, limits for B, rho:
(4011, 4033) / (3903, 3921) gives 6.4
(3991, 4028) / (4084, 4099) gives 6.3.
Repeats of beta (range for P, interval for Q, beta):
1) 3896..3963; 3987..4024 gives 0.65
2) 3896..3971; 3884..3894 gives 0.74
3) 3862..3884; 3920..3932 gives 0.90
